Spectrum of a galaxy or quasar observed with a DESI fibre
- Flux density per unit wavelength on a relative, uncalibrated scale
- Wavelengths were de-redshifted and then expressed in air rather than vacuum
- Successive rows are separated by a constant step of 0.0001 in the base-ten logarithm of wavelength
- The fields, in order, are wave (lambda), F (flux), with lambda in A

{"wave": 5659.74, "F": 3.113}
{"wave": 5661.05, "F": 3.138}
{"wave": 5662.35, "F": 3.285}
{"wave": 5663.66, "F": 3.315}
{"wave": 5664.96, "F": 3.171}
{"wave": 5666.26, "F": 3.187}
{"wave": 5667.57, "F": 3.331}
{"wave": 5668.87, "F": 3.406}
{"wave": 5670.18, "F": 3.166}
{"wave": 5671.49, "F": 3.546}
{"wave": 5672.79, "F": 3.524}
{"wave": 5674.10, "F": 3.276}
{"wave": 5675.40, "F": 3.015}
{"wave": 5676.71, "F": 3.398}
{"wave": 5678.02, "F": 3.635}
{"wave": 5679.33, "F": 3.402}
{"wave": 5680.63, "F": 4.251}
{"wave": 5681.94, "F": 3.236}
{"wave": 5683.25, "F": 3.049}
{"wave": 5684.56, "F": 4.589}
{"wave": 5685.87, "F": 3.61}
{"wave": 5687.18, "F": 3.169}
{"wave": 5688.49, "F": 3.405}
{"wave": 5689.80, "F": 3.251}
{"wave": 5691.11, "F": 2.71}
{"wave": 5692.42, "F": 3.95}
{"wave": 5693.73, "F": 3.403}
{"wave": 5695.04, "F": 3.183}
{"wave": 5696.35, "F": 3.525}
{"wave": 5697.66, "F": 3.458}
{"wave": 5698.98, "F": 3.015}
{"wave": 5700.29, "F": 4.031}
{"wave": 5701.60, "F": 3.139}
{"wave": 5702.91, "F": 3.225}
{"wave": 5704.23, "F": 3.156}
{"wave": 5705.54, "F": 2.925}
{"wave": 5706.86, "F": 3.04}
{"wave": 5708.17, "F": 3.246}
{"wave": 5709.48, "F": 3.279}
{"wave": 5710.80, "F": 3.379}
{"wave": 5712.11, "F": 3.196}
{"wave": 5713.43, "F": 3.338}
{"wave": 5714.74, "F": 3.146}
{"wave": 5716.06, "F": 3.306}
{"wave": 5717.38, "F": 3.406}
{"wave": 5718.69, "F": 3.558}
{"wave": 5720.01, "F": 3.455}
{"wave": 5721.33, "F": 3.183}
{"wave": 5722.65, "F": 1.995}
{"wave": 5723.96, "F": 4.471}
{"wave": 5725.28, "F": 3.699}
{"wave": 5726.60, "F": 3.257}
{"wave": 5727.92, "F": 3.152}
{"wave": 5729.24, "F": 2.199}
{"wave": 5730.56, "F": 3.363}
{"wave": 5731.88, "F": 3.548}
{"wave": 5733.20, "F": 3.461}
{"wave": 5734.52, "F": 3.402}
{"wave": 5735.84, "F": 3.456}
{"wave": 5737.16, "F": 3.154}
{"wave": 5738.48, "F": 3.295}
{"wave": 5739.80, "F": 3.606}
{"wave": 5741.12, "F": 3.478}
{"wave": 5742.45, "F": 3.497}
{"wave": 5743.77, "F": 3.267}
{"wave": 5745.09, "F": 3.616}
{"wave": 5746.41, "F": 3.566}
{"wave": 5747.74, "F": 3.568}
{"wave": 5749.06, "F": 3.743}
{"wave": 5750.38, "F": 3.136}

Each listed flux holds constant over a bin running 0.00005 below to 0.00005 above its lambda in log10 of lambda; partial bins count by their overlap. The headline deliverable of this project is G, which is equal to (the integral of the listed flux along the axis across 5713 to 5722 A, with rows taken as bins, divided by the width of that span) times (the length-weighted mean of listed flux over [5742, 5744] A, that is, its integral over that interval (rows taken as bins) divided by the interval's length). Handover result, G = 11.3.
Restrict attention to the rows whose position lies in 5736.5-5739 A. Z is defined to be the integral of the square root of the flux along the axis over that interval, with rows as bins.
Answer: 4.5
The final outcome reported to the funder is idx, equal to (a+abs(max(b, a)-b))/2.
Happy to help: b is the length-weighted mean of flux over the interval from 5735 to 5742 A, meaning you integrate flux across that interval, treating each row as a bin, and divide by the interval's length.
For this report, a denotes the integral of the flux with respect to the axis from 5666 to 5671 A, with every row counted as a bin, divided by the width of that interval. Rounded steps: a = 3.28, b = 3.40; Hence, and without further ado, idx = 1.64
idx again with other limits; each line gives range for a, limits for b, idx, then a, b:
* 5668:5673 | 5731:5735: 1.70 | 3.40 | 3.47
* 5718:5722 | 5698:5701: 1.70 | 3.39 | 3.51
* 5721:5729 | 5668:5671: 1.62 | 3.24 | 3.30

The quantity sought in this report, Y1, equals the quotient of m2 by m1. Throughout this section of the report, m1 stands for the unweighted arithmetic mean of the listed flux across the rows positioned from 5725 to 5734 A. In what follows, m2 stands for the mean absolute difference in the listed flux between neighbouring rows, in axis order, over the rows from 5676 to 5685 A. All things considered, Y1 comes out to 0.21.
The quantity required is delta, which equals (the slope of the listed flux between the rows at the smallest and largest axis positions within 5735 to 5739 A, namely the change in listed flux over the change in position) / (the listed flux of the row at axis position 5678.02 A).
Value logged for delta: -0.02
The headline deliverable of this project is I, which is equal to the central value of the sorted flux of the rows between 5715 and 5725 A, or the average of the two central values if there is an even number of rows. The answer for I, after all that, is 3.41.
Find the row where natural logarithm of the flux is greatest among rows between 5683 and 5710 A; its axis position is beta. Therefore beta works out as 5684.56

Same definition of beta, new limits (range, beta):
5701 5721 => 5718.69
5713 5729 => 5723.96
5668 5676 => 5671.49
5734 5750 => 5749.06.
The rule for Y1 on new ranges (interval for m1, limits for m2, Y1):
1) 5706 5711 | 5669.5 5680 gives 0.08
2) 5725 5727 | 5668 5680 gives 0.07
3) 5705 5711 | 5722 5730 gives 0.30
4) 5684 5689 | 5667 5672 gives 0.06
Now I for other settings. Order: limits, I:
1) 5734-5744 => 3.43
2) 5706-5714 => 3.26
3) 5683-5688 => 3.39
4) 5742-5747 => 3.53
